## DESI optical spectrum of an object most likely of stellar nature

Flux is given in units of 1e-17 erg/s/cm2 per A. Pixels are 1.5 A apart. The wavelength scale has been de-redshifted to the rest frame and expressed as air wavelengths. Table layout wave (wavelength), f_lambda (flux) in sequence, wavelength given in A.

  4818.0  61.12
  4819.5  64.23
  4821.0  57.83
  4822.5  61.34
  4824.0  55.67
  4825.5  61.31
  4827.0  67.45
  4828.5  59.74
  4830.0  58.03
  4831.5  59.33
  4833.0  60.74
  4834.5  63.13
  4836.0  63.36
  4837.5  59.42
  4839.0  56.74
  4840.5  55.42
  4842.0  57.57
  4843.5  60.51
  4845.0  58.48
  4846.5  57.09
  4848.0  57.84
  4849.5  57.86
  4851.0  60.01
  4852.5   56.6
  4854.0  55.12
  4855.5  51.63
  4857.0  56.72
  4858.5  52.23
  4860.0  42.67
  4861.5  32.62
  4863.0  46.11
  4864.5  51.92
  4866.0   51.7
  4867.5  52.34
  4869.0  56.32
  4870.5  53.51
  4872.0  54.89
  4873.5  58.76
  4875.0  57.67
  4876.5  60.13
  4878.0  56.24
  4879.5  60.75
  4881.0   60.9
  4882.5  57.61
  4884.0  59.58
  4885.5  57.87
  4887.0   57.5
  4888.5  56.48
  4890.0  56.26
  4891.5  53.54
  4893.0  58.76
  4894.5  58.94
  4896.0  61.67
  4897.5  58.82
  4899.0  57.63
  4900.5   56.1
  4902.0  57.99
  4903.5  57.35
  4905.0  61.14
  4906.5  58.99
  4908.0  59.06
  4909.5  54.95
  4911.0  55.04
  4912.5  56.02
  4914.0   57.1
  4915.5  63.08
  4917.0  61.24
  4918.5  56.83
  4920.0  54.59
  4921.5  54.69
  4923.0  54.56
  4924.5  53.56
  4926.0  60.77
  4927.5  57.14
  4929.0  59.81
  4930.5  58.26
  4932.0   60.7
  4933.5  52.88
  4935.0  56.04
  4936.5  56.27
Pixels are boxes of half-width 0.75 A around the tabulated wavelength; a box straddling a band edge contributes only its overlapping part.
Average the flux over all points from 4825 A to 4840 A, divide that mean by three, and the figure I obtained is 20.3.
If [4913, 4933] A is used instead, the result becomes 19.3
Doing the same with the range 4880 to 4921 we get 19.3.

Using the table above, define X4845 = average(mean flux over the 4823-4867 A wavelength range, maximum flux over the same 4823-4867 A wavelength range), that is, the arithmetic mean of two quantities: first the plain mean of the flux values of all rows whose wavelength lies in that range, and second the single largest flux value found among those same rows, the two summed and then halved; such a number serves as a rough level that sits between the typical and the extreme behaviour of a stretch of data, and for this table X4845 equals 61.8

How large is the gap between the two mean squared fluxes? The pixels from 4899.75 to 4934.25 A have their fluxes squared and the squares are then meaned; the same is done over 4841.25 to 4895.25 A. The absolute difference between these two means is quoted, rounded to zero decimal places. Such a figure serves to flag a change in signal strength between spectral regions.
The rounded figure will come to 210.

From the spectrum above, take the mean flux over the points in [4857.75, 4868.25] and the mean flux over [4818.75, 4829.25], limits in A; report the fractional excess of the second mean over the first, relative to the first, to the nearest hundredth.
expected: 0.30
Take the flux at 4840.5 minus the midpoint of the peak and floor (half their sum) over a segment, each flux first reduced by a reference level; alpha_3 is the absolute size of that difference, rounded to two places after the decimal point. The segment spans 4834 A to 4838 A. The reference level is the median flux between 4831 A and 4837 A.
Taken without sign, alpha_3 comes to 5.97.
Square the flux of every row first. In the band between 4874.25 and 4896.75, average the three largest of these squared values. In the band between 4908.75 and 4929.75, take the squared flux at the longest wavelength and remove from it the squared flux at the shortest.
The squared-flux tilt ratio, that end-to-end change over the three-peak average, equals 0.15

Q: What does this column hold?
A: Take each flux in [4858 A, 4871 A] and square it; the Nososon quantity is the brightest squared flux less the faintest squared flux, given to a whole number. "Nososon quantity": 2108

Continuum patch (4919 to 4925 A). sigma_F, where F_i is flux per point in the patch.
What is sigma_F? 0.5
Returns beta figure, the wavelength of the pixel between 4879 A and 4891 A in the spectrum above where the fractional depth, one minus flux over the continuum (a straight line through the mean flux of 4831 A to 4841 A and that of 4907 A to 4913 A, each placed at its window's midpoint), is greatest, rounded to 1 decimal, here 4890.0 A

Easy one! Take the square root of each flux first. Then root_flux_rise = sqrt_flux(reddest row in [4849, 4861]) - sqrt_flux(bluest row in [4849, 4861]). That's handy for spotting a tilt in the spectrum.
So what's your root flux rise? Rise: -1.1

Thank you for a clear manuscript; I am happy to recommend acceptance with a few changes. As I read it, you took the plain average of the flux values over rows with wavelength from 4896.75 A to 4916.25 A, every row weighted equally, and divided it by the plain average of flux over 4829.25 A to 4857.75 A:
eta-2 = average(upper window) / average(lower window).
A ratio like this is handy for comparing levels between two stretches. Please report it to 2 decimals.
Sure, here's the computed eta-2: 1.00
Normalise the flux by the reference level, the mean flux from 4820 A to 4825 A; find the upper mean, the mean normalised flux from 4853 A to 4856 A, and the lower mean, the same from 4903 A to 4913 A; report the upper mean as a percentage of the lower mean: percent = 93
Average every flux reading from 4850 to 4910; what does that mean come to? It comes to 55.7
